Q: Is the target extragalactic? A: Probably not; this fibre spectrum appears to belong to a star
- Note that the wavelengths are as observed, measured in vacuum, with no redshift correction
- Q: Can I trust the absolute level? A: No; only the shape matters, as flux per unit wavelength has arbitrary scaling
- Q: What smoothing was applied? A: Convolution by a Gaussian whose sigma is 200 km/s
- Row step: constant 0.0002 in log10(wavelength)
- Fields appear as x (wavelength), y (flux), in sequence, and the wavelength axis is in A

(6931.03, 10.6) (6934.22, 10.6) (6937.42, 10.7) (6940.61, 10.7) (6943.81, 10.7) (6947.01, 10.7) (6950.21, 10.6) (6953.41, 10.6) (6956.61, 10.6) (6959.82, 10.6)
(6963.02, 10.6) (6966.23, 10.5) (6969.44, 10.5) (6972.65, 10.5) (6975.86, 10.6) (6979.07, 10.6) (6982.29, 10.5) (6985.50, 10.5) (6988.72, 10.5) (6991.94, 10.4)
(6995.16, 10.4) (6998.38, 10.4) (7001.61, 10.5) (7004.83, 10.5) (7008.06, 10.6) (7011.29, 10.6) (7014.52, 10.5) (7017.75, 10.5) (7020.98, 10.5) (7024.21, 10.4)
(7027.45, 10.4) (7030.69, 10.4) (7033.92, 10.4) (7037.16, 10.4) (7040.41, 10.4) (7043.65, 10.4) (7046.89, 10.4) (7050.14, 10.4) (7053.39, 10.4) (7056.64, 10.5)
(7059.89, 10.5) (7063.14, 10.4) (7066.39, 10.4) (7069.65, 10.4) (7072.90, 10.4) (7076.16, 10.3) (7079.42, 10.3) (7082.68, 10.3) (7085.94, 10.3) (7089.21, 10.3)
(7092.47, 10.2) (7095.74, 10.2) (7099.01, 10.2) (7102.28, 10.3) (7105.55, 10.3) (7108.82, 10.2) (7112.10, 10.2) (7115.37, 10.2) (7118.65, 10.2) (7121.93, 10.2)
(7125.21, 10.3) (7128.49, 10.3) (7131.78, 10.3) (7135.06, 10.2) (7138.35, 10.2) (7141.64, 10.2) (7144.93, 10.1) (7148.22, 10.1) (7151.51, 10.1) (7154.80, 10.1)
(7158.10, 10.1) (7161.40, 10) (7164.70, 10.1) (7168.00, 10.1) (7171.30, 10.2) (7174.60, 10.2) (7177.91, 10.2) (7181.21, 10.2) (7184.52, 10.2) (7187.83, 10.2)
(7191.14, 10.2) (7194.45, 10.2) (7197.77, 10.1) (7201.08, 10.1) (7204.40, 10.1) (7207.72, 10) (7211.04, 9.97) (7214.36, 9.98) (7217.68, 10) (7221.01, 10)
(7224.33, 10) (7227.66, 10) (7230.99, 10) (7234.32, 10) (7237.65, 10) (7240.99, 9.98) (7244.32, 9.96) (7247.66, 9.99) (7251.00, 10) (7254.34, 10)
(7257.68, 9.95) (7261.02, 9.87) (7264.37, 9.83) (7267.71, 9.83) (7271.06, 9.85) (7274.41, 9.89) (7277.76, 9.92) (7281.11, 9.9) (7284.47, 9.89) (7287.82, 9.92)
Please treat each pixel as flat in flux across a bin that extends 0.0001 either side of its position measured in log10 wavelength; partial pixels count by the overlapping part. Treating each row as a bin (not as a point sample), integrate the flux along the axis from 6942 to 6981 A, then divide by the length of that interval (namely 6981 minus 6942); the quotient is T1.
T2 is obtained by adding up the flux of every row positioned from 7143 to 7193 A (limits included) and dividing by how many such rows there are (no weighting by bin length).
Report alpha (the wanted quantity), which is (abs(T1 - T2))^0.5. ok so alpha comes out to 0.67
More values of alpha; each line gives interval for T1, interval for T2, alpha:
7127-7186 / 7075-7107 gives 0.33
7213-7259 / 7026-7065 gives 0.65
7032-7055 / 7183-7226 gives 0.57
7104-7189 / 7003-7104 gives 0.46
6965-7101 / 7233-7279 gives 0.70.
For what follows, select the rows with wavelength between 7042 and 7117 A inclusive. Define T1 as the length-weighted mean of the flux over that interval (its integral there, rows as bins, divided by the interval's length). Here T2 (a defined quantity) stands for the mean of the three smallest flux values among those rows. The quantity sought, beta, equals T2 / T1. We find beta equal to 0.988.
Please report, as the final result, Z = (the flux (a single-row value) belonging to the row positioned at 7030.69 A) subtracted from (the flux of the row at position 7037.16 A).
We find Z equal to 0.00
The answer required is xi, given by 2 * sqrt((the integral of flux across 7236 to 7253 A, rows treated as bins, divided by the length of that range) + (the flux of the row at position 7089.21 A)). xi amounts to 9.01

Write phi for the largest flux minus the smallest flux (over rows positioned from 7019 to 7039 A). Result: 0.10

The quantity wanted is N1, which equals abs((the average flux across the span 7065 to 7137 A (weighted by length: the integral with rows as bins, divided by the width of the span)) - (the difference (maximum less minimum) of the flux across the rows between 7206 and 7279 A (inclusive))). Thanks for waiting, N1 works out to 10.1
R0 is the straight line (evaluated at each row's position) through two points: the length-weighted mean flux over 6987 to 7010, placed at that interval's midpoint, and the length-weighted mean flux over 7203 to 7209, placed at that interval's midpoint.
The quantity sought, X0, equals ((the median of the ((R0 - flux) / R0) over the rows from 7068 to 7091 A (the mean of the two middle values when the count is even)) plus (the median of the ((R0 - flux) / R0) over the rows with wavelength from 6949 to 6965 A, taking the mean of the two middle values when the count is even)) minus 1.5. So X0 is -1.50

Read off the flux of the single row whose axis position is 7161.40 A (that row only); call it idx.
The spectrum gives 10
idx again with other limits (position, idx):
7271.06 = 9.85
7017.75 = 10.5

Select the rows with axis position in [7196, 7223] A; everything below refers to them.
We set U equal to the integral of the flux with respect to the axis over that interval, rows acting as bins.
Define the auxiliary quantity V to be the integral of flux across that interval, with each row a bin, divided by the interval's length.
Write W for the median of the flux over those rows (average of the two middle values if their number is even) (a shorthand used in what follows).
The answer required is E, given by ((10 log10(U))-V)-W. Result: 4.3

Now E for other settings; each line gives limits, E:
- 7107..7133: 3.8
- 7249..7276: 4.5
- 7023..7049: 3.5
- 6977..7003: 3.4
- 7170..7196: 3.8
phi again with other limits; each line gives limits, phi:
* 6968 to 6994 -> 0.20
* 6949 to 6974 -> 0.10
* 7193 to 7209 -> 0.20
